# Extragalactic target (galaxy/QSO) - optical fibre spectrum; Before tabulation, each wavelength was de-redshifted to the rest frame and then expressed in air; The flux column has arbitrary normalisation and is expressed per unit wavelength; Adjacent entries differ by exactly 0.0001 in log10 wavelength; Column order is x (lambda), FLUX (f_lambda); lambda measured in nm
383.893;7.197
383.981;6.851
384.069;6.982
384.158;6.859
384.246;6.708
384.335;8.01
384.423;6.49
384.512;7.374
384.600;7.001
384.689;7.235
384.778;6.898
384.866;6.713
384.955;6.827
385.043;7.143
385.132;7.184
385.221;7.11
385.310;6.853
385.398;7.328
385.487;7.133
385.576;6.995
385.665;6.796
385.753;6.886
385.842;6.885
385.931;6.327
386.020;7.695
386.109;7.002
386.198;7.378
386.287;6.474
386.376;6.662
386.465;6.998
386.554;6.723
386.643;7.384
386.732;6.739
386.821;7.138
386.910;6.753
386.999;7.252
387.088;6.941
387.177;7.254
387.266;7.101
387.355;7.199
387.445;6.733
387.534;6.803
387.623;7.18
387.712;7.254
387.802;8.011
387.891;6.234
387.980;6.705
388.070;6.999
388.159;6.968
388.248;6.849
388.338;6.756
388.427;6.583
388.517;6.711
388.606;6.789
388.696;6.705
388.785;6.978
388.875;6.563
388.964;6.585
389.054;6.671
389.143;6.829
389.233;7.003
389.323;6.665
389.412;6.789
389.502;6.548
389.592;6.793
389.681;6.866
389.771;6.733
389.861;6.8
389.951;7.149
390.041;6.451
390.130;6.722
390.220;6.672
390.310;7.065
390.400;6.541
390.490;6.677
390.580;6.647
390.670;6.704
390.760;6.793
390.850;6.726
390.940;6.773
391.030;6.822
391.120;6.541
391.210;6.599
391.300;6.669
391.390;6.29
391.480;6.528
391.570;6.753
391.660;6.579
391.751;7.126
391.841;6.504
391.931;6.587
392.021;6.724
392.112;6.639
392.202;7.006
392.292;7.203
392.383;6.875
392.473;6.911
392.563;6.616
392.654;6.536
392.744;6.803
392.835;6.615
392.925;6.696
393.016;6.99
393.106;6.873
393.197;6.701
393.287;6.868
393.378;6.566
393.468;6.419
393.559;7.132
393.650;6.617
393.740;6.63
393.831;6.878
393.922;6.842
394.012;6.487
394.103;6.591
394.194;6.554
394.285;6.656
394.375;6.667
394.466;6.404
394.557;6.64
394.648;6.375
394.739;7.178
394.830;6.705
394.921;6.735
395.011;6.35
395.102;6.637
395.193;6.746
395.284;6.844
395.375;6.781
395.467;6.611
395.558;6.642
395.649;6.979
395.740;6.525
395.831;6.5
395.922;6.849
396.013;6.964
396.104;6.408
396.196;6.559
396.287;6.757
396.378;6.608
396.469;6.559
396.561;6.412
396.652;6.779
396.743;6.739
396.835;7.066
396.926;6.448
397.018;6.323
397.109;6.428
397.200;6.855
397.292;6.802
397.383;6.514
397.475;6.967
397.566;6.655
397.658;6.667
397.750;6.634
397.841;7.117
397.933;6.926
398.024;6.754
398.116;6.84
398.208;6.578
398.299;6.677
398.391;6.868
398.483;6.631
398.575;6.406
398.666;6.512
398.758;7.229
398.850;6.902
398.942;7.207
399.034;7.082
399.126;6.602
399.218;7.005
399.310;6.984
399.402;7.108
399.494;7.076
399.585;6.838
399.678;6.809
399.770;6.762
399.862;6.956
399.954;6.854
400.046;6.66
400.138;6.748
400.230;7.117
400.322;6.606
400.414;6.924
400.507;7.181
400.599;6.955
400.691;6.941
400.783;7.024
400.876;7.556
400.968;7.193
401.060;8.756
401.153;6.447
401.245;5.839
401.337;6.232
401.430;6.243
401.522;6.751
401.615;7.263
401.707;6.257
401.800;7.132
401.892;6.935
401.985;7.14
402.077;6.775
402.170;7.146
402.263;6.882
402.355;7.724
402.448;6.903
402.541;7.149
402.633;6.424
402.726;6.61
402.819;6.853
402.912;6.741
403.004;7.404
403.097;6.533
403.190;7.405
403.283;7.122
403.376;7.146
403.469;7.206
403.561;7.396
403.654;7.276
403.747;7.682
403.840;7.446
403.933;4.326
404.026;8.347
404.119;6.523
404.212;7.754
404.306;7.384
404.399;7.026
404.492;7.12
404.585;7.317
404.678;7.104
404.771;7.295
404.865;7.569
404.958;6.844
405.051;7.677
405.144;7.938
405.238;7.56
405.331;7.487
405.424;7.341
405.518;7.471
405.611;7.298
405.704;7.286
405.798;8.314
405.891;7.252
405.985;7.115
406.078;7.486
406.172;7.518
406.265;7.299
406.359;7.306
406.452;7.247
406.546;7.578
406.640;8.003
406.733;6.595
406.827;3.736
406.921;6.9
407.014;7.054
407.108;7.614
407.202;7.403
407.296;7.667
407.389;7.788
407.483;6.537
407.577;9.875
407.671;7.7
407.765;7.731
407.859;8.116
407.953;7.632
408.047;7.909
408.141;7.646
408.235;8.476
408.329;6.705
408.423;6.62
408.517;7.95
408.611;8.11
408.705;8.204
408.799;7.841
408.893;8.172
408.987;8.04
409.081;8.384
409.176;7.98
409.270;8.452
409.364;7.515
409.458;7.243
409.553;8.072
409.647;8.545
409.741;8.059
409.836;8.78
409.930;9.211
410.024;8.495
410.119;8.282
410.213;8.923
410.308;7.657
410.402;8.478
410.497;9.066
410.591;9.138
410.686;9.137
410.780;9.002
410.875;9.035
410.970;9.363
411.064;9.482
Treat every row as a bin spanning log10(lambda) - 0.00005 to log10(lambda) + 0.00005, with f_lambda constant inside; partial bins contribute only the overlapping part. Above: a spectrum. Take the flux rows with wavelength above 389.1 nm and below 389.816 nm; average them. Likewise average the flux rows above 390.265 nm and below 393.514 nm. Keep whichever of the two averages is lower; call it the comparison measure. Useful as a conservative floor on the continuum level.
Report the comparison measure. 6.72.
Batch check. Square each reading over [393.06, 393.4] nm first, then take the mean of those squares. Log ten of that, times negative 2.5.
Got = -4.15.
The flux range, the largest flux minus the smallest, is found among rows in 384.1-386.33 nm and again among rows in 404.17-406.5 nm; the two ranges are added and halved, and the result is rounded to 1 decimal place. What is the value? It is 1.6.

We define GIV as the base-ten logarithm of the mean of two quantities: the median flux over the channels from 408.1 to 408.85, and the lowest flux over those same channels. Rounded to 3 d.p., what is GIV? 0.861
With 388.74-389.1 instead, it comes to 0.819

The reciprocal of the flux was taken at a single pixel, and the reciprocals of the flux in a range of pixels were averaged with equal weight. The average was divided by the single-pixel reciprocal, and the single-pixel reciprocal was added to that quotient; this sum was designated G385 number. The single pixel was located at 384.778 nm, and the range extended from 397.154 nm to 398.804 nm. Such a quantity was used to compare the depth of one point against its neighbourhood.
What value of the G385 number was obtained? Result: 1.17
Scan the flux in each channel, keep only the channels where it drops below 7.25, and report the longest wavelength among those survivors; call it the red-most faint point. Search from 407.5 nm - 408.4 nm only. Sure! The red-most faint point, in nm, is 408.329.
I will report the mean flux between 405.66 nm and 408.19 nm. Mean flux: 7.42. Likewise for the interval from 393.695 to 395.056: 6.65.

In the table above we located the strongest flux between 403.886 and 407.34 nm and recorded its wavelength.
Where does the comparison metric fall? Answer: 404.026 nm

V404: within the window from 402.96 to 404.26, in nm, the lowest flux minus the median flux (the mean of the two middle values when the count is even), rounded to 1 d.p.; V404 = -3.0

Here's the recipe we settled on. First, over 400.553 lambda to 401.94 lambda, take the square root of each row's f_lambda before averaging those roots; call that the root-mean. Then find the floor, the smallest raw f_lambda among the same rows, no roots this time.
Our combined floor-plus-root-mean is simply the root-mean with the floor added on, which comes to 8.5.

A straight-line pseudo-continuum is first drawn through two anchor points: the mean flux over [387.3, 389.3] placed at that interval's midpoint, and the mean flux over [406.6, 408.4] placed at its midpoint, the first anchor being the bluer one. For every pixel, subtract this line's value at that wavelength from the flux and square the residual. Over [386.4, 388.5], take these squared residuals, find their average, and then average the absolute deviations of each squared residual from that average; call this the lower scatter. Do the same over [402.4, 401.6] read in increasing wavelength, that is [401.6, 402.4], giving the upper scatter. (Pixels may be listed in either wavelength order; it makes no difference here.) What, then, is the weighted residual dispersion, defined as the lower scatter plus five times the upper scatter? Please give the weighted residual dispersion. 1.1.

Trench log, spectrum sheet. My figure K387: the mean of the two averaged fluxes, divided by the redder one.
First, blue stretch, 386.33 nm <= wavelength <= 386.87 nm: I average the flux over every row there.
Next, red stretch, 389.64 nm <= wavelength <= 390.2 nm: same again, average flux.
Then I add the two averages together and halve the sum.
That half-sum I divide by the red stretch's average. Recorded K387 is 1.01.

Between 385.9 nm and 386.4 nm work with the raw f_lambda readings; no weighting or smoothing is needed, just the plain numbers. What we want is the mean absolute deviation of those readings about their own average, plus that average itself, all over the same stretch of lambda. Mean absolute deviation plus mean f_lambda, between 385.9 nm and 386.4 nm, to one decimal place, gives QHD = 7.4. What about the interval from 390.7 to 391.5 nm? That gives 6.8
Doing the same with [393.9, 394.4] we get 6.7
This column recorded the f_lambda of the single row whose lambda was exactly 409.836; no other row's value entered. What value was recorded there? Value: 8.78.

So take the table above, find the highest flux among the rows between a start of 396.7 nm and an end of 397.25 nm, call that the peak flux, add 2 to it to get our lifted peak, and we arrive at 9.1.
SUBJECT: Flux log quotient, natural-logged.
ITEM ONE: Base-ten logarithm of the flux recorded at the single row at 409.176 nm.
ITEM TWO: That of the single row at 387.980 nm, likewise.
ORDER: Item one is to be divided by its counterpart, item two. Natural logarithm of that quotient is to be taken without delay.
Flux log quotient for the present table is 0.09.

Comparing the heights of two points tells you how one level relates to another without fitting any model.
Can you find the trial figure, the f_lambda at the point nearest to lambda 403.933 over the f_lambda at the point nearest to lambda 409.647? 0.51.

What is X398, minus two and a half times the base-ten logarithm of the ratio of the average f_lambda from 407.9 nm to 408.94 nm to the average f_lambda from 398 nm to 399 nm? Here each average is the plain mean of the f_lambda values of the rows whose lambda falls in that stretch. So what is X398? -0.15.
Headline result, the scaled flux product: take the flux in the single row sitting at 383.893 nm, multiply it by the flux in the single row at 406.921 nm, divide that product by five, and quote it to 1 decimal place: 9.9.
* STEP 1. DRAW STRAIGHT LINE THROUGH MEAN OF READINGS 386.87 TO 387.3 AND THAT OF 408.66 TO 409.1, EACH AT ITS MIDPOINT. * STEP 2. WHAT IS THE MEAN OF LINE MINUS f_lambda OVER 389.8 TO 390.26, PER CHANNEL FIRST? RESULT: 0.45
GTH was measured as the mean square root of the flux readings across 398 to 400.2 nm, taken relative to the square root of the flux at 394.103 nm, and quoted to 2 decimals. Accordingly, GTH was 1.02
